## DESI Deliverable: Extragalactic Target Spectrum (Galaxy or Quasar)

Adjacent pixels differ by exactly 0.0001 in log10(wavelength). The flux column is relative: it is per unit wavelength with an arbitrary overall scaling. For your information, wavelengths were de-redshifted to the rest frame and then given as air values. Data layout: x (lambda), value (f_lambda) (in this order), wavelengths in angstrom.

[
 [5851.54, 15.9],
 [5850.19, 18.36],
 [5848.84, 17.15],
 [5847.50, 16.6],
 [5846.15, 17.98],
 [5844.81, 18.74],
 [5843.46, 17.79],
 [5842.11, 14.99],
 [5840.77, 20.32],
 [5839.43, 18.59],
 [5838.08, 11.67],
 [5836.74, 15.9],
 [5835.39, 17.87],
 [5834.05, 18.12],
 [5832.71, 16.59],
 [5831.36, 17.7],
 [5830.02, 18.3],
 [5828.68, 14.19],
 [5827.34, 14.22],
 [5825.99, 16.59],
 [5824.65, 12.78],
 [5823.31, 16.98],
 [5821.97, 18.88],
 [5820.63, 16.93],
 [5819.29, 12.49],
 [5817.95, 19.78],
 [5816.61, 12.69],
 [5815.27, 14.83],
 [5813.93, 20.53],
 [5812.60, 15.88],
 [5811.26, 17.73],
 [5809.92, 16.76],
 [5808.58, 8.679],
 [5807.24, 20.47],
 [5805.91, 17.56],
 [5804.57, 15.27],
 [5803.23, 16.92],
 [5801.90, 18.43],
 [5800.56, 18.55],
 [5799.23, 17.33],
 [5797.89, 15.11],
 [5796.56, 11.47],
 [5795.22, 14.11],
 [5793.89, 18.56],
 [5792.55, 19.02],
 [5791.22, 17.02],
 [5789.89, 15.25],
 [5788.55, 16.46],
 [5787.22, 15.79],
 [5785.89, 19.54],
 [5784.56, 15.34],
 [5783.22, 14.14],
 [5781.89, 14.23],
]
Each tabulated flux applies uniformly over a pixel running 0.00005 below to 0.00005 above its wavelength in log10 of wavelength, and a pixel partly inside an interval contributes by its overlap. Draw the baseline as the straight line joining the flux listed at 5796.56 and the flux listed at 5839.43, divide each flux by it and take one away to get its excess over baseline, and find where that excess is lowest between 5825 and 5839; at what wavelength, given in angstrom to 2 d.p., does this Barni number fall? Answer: 5838.08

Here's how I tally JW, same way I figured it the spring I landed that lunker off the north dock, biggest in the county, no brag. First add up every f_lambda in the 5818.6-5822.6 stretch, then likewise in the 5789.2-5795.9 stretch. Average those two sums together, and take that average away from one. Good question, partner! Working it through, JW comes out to -65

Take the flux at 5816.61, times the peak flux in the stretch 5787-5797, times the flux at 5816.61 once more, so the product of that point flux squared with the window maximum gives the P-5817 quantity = 3063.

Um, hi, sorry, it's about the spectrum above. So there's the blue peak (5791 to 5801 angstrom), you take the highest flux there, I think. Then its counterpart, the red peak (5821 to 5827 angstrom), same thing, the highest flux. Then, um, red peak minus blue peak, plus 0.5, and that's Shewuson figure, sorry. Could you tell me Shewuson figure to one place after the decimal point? 0.4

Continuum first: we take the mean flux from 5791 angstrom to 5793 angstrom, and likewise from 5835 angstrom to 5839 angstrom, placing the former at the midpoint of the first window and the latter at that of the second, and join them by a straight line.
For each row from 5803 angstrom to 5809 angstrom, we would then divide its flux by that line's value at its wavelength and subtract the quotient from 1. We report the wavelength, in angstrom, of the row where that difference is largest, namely 5808.58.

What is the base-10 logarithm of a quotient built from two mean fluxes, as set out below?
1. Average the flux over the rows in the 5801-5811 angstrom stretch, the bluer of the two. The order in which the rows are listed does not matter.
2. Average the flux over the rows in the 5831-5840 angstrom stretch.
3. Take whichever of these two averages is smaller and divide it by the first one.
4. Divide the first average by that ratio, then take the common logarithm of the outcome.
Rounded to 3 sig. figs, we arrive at 1.21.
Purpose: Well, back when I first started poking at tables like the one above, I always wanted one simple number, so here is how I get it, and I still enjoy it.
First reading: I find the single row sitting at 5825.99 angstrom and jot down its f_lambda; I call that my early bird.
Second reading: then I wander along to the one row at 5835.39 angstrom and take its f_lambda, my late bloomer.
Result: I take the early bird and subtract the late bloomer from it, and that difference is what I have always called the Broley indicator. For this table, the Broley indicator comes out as -1.3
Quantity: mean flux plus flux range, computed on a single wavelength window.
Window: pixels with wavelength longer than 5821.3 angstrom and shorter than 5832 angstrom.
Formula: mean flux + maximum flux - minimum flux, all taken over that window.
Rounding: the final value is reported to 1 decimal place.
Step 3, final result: 22.3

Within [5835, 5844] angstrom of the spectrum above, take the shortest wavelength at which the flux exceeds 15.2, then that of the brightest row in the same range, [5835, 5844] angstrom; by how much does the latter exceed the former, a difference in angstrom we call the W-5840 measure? 5.4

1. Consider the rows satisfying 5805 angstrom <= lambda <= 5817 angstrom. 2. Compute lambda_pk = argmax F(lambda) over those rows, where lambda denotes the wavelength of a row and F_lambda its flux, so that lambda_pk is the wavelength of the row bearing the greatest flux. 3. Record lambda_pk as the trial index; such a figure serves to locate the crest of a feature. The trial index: 5813.93 angstrom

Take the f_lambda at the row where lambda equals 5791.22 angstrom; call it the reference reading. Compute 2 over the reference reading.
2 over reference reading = 0.118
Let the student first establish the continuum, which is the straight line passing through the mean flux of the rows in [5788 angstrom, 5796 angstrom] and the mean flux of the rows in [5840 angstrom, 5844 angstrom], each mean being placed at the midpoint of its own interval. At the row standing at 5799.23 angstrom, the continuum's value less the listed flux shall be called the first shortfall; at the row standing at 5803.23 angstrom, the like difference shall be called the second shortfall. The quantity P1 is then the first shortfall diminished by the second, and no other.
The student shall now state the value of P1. -0.5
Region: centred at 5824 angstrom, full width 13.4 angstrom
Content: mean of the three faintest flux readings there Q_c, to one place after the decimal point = 13.2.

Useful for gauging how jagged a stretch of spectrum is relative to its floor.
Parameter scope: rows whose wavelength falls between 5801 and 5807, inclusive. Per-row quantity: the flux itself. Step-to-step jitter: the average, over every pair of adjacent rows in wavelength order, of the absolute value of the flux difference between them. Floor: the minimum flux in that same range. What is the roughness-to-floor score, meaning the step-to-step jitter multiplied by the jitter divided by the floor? 0.2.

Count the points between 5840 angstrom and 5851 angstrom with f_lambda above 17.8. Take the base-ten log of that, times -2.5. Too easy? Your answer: -1.5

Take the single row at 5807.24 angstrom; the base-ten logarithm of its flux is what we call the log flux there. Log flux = 1.31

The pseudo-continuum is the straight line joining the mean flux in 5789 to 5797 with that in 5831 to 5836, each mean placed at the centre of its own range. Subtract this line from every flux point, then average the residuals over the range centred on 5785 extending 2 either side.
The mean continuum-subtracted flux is 0.79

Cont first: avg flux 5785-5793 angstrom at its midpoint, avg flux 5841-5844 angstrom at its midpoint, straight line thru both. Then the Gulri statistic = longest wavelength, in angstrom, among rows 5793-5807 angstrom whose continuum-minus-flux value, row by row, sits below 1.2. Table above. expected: 5805.91 angstrom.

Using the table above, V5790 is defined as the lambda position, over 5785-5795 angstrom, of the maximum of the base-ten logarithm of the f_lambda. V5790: 5785.89 angstrom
